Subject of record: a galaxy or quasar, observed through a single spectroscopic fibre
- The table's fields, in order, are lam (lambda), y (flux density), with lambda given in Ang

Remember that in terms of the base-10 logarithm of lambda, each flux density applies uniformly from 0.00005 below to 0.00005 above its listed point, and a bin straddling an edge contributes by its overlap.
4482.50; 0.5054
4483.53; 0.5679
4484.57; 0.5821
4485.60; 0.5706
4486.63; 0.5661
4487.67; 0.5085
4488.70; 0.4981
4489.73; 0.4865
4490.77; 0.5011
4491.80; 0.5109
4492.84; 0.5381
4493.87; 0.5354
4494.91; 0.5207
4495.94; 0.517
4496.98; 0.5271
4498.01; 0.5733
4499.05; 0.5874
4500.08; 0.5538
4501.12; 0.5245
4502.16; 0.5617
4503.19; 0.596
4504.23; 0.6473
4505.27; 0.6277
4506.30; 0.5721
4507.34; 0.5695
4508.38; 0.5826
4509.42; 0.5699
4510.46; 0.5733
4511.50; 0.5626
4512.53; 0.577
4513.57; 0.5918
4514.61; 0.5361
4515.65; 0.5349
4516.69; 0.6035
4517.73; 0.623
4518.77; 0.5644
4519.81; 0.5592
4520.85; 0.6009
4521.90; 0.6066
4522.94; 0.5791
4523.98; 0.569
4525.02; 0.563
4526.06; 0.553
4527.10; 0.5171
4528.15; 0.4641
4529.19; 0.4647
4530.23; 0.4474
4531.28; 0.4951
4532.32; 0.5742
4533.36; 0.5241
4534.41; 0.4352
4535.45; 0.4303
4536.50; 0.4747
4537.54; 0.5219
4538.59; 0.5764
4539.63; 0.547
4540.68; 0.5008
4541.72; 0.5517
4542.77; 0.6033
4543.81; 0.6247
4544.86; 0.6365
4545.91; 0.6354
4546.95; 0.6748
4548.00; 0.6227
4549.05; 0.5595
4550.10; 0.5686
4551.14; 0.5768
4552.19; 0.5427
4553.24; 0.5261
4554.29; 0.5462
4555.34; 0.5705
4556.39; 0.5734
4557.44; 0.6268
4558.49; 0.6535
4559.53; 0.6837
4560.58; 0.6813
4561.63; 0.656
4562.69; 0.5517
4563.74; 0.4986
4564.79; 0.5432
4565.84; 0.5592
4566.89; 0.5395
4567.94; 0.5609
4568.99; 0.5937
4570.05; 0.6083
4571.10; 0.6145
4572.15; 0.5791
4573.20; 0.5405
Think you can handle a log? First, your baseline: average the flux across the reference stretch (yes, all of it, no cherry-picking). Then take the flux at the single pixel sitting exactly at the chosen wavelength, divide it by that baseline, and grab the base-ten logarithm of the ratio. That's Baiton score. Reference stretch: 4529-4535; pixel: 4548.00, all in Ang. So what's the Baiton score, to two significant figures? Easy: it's 0.10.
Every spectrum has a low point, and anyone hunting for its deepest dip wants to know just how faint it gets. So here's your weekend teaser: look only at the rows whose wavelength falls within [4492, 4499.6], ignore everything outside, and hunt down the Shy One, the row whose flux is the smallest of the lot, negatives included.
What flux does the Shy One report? 0.517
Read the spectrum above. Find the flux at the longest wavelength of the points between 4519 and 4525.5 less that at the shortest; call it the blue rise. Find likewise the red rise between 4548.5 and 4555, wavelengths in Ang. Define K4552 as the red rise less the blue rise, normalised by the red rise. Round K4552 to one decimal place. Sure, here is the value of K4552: 1.3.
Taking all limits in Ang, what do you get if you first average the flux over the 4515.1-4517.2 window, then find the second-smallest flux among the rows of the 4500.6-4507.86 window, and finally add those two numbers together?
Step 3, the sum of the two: 1.13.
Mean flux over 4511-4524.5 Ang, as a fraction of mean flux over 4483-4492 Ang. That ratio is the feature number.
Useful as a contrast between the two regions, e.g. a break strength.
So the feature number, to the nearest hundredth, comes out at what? 1.08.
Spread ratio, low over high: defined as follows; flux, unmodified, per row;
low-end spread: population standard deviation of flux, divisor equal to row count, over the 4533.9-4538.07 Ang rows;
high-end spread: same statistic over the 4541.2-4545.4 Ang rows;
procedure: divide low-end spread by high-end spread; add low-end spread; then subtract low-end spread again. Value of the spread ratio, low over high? 1.1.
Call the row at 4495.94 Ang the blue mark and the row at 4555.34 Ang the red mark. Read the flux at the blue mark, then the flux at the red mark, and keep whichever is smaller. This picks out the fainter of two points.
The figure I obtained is 0.517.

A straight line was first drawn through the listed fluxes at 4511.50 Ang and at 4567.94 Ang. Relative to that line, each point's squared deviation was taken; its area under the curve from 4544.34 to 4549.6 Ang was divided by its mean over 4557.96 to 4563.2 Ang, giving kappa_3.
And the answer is 3.1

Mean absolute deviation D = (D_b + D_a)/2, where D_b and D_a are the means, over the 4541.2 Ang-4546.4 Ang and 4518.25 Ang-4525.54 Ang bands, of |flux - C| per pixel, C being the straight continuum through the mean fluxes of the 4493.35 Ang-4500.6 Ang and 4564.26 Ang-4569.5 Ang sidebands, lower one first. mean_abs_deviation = 0.042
